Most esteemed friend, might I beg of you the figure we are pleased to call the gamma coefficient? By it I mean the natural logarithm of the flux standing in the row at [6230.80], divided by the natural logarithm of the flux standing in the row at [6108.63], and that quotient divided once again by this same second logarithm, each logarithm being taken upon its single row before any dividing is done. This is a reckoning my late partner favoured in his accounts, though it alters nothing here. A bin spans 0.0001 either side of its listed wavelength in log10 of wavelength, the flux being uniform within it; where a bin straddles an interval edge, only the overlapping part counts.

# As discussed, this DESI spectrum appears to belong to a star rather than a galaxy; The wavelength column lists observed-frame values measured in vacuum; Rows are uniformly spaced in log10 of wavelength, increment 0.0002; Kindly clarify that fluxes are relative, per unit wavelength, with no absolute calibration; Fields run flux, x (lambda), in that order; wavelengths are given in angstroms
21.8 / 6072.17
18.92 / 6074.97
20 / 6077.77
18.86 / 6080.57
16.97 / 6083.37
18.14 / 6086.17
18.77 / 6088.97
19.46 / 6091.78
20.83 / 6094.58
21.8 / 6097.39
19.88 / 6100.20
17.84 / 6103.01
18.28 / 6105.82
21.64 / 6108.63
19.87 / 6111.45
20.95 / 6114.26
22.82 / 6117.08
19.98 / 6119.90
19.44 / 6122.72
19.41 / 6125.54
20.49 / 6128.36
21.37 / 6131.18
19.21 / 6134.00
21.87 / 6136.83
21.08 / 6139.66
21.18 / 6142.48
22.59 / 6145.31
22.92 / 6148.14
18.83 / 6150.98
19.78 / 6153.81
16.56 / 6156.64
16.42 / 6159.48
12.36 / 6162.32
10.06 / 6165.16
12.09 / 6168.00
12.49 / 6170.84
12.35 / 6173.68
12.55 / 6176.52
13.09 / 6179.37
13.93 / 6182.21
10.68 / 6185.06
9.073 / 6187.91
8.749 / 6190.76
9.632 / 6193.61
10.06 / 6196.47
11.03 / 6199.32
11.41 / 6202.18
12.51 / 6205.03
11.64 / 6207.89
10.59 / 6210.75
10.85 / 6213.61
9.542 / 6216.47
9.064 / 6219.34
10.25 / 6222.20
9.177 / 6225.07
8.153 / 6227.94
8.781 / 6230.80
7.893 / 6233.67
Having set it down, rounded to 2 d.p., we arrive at 0.23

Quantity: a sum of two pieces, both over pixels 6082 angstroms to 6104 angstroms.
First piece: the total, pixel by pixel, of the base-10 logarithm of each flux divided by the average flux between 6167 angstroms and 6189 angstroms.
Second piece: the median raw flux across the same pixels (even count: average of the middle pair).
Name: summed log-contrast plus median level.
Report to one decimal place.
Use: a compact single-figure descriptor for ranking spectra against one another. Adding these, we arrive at 20.7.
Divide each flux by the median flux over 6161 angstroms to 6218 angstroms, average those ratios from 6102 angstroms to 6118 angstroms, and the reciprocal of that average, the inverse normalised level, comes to 0.555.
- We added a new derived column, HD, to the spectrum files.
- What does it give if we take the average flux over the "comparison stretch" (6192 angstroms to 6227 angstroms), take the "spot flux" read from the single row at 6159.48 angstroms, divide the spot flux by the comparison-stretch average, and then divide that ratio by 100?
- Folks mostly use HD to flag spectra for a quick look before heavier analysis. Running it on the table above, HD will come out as 0.016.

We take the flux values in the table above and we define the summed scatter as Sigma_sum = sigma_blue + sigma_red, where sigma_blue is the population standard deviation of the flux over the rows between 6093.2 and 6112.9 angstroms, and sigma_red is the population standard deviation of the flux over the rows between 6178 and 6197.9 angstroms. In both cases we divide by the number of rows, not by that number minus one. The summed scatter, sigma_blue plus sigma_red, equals 3.3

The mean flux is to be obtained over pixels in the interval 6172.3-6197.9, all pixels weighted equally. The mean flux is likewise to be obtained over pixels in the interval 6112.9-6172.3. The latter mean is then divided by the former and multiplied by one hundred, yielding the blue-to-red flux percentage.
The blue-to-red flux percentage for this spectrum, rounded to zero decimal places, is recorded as 168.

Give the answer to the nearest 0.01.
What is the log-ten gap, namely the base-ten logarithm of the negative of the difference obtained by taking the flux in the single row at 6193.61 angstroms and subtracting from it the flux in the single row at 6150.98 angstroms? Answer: 0.96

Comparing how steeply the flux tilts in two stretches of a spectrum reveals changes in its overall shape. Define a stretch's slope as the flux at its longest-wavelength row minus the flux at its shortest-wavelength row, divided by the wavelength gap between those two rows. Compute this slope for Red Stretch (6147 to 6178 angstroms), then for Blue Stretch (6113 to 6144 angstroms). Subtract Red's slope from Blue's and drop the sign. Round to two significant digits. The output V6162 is 0.37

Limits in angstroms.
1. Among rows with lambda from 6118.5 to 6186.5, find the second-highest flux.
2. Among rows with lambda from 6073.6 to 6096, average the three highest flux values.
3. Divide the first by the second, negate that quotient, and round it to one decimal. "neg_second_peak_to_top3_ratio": -1.1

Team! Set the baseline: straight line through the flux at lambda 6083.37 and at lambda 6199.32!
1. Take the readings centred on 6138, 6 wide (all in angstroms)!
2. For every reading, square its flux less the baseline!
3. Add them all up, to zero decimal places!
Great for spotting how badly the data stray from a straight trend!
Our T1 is 107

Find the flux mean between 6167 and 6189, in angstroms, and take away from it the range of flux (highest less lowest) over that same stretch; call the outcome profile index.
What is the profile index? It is 7.2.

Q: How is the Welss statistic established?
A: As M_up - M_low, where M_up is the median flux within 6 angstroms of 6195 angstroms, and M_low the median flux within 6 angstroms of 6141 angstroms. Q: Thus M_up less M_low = -12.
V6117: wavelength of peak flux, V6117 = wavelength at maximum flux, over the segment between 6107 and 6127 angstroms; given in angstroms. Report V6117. 6117.08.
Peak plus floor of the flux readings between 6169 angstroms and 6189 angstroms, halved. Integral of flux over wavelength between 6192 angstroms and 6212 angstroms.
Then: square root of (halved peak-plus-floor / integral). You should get 0.229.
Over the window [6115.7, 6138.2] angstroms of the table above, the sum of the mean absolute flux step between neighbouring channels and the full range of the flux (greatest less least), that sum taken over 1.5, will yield 3.4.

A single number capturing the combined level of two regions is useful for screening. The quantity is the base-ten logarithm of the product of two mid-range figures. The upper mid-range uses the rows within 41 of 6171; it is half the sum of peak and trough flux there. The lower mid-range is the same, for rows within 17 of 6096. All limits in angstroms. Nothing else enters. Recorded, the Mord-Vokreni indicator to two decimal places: 2.49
